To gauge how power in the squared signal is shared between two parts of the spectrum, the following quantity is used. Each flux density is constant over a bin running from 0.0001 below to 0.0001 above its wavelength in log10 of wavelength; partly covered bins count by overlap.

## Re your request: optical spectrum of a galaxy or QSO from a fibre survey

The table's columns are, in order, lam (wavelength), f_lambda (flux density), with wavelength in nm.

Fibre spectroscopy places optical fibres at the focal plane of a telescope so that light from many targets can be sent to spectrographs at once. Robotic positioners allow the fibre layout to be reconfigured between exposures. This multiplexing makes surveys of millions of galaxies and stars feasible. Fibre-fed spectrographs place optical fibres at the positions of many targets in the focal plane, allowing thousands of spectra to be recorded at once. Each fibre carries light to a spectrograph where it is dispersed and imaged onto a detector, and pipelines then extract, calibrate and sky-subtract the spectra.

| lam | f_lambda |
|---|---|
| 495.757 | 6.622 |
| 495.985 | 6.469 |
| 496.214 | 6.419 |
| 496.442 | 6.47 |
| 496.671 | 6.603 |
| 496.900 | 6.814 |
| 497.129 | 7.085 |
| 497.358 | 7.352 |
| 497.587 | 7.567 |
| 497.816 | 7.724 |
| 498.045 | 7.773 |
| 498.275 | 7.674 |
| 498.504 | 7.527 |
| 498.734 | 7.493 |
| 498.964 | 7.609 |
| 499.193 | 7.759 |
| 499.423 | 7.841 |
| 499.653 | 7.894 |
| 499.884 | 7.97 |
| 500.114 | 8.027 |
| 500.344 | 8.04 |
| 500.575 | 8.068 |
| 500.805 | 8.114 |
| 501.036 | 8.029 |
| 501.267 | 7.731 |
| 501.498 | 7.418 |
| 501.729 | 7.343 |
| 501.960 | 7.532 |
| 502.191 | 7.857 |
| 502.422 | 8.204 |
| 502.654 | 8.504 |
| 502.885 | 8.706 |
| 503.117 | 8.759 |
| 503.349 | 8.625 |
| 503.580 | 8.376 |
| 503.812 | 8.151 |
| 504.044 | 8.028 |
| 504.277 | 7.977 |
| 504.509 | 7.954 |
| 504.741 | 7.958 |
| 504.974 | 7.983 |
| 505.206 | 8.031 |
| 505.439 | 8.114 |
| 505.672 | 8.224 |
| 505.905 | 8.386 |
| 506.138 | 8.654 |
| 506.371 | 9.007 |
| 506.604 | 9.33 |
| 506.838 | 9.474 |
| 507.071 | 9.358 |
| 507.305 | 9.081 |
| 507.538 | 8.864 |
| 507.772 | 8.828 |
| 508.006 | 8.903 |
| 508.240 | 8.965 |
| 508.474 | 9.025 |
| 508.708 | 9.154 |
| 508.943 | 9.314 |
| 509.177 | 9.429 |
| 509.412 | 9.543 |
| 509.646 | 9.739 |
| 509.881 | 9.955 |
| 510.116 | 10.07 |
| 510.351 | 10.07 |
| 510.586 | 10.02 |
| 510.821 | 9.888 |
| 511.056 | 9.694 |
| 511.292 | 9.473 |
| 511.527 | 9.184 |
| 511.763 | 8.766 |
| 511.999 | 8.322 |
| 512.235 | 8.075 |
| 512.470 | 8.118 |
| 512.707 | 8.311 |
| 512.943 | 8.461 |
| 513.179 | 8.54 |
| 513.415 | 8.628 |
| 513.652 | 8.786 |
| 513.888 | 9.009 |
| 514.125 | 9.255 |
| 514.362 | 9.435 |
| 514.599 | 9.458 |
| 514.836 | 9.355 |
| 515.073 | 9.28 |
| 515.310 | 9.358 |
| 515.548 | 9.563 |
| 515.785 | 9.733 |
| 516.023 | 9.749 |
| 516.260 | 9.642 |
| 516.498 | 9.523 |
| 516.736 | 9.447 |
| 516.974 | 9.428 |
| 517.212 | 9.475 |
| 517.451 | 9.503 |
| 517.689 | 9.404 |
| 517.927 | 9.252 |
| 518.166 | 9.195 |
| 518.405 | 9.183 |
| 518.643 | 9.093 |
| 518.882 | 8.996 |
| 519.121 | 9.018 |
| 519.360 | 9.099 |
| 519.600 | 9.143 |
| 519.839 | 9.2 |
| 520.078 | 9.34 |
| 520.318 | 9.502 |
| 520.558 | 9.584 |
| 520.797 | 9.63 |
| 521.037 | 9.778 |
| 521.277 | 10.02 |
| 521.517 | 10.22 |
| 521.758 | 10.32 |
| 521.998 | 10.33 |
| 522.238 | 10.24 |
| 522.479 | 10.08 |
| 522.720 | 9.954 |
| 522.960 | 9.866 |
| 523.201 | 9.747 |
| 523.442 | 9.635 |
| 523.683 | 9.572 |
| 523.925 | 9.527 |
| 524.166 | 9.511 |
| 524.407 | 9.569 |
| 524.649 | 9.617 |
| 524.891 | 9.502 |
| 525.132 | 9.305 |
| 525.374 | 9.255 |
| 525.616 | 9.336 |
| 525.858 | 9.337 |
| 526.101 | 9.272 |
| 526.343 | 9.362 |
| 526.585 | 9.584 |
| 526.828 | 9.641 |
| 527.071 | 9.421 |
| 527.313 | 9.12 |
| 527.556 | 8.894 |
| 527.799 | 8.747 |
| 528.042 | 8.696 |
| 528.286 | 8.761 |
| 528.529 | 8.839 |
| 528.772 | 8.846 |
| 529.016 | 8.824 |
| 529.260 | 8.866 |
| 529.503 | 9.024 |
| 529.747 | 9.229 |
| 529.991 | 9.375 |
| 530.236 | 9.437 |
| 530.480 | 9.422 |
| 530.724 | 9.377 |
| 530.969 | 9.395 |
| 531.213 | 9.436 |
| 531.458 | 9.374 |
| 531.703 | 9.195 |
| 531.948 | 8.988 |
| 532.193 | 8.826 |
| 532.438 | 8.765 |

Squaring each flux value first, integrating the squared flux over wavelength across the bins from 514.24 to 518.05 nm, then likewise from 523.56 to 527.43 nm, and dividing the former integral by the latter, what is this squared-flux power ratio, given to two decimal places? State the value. 0.99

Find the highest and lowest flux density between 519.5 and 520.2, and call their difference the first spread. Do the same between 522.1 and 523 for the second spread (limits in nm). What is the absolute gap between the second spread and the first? 0.18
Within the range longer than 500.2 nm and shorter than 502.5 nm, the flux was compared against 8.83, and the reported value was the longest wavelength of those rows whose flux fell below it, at 502.422 nm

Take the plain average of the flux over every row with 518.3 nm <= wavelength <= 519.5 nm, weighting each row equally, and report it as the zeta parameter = 9.08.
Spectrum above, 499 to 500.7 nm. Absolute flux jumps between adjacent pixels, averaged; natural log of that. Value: -2.97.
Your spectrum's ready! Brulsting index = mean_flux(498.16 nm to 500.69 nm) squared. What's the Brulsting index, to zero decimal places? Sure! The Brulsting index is 61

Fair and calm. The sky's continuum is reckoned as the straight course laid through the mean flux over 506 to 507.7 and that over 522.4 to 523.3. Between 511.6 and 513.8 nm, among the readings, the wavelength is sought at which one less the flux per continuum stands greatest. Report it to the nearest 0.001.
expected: 512.235 nm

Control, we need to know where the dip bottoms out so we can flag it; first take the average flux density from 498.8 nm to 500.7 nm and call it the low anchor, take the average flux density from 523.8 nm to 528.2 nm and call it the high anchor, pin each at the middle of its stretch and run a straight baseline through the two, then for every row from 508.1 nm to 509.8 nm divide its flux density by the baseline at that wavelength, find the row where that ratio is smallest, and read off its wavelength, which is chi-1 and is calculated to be 508.240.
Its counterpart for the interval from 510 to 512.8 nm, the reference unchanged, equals 512.235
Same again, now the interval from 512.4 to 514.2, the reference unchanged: 512.470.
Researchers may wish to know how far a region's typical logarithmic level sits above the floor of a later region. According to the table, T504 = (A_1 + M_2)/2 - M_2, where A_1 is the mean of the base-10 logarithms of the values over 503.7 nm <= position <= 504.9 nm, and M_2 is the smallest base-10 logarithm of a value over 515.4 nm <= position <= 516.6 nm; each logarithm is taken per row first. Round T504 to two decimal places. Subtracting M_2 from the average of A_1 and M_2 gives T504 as -0.04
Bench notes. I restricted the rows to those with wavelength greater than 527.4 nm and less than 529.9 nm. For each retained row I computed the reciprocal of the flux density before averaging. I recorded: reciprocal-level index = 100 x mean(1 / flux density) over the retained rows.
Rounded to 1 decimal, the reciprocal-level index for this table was 11.3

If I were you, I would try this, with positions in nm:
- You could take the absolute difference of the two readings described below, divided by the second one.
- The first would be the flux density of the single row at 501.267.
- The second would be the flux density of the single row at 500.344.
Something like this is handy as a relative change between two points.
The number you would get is 0.04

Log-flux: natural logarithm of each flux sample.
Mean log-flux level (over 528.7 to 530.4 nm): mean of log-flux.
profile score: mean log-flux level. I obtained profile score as 2.21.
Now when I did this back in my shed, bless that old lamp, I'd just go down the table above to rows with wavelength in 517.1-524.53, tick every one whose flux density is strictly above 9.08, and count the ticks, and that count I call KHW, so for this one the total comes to 29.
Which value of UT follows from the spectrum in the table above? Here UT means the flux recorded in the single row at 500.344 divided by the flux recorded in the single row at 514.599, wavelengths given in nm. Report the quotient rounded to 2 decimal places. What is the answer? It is 0.85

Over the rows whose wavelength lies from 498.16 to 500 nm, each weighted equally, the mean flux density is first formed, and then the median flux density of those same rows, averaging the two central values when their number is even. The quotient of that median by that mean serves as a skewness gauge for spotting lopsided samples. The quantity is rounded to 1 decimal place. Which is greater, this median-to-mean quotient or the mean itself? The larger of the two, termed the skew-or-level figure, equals 7.7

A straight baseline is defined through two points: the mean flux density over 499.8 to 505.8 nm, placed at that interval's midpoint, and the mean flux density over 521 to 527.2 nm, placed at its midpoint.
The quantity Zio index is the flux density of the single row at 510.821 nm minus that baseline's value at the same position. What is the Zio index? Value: 1.2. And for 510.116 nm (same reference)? 1.4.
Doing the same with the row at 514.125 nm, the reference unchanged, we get 0.3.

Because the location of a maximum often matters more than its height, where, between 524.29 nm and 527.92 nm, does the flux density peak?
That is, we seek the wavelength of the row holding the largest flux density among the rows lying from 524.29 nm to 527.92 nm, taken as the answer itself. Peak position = 526.828 nm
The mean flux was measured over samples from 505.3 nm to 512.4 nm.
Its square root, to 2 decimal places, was 3.03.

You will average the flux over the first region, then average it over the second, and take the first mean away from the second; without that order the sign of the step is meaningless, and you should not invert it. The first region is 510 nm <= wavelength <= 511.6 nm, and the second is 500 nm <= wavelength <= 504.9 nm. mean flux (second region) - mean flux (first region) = -1.7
